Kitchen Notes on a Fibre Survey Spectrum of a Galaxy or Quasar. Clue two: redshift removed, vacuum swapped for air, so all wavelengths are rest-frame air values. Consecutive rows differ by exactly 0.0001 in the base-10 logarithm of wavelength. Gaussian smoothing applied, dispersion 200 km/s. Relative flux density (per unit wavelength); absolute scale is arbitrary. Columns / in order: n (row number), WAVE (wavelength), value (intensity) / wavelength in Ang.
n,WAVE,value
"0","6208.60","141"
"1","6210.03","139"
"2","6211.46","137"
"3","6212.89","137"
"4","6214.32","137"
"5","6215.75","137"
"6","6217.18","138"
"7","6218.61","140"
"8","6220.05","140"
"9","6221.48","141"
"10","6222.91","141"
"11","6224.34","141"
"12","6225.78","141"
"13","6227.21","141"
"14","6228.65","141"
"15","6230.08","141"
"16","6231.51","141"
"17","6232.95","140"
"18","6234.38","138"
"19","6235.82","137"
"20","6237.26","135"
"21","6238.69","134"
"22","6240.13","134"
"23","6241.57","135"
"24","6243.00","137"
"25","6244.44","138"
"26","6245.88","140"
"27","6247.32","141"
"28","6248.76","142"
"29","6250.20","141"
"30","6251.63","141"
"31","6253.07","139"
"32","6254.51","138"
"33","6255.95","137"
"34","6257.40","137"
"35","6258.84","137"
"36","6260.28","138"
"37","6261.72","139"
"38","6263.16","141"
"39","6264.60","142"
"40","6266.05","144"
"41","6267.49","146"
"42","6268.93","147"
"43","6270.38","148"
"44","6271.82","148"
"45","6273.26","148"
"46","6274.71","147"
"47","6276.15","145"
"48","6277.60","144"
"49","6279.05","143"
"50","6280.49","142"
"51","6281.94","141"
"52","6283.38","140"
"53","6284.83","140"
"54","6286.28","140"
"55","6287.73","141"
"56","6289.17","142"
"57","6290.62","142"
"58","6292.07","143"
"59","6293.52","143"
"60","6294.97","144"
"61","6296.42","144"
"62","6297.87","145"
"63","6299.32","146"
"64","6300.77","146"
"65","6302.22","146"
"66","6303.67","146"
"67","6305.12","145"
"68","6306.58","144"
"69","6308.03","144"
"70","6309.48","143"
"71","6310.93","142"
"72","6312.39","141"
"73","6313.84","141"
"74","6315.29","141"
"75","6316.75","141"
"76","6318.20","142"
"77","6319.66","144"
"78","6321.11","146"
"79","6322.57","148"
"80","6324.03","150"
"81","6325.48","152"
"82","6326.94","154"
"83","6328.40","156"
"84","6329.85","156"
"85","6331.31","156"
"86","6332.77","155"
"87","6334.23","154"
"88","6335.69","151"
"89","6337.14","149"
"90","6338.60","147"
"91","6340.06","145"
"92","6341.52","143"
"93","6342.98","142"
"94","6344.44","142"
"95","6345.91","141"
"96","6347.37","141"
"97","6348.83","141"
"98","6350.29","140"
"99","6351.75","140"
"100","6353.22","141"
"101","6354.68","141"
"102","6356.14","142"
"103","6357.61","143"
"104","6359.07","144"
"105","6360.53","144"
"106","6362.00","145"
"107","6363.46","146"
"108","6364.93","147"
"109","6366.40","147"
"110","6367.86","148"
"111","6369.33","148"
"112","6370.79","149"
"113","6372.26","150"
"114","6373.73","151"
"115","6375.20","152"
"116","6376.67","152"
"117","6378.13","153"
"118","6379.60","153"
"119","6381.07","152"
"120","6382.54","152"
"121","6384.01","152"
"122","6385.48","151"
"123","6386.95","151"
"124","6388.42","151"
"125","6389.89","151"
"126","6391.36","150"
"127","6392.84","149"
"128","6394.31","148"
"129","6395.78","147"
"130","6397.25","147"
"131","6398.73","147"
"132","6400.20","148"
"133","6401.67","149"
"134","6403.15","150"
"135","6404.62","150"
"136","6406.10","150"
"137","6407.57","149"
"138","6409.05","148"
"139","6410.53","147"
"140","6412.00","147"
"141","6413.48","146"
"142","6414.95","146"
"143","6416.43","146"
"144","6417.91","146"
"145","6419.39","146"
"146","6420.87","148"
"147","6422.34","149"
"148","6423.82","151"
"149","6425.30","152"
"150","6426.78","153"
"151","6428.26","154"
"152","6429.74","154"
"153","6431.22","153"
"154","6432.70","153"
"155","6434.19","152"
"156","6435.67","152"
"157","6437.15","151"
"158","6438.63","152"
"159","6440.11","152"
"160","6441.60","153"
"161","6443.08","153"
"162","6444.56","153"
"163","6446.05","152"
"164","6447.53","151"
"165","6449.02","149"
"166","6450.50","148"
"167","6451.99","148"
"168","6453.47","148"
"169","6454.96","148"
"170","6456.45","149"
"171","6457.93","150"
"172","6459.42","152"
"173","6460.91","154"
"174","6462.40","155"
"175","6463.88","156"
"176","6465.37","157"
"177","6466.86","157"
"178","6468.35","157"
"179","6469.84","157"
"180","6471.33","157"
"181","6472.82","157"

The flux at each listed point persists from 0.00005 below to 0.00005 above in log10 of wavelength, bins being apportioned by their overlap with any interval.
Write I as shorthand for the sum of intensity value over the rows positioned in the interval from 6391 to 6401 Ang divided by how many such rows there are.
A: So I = 148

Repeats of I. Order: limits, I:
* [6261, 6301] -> 144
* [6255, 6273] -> 142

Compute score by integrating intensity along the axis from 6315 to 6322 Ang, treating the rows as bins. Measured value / 1000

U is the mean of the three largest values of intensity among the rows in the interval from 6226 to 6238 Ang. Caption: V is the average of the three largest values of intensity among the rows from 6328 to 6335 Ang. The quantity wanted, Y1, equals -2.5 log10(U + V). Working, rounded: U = 141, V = 156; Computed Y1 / -6.18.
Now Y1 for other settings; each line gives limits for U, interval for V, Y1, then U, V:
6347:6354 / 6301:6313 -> -6.14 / 141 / 146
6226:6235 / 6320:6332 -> -6.18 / 141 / 156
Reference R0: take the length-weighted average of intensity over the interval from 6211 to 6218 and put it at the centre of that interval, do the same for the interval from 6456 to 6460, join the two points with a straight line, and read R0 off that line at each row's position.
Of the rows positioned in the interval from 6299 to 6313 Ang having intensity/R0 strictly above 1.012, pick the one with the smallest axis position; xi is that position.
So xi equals 6299.32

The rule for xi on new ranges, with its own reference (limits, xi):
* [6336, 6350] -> 6337.14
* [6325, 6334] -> 6325.48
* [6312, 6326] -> 6321.11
